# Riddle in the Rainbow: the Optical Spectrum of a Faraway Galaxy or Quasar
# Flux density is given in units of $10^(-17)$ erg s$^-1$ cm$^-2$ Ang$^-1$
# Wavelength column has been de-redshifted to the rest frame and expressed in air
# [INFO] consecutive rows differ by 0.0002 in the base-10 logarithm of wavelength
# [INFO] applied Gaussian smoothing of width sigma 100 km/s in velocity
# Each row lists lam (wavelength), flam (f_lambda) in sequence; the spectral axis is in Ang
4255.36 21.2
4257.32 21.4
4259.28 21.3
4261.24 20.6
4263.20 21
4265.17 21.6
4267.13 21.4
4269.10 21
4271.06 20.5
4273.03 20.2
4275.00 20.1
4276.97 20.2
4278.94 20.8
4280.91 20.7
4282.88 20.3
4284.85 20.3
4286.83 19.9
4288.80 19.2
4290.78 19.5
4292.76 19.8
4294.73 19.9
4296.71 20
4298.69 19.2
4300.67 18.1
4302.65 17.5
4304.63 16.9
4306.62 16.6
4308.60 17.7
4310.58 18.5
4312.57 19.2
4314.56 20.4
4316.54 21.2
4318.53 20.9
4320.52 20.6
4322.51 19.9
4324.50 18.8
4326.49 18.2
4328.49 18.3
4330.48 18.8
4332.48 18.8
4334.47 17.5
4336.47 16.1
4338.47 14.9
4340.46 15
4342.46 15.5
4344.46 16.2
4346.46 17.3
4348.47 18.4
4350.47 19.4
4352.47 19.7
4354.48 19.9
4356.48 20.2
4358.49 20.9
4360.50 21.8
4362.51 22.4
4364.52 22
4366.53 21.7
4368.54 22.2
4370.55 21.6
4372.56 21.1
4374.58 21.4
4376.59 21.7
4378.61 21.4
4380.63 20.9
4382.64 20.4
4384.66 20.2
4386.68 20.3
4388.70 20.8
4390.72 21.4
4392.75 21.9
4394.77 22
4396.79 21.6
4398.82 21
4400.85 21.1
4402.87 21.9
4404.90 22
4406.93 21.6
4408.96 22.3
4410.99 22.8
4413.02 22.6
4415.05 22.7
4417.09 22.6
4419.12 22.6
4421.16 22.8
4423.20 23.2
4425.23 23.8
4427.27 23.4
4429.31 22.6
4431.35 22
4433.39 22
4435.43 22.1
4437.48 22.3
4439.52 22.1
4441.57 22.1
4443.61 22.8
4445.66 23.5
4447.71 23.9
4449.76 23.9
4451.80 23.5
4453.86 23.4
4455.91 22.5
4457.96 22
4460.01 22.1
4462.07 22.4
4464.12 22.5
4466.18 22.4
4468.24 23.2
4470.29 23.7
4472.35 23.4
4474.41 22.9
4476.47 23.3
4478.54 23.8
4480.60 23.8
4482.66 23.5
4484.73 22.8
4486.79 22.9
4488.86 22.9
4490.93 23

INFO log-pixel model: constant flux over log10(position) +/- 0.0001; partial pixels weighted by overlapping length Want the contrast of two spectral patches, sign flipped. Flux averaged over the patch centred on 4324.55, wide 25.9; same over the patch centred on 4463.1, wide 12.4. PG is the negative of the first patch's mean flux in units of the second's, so -0.85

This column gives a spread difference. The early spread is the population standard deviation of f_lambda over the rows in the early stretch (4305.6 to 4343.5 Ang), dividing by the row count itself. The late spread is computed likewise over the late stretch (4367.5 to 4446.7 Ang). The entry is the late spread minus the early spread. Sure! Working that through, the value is -1.04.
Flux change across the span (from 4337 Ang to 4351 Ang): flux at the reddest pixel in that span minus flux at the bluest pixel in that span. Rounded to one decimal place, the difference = 4.5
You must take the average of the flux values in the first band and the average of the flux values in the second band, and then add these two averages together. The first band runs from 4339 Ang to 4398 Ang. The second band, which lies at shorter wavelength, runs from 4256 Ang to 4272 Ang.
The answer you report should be 41.4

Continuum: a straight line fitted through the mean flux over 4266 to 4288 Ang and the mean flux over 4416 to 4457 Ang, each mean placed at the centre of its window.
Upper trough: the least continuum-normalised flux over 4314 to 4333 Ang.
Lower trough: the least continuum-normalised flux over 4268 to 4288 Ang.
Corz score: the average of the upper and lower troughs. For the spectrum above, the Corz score 0.91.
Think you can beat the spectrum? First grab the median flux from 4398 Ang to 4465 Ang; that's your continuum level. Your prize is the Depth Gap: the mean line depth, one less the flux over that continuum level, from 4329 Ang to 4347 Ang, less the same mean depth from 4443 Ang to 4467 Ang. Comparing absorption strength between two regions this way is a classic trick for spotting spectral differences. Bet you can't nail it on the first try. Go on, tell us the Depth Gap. 0.28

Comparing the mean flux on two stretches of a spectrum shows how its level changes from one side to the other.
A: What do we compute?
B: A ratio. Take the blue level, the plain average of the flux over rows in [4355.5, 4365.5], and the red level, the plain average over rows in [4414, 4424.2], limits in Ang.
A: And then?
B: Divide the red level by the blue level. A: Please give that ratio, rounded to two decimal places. 1.06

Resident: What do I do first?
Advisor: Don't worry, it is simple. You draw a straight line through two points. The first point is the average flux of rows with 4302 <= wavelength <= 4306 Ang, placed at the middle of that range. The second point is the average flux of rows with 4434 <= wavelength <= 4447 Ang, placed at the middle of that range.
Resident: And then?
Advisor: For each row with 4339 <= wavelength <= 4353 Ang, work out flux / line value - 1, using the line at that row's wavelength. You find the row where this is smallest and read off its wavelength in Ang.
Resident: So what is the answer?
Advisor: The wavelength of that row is 4340.46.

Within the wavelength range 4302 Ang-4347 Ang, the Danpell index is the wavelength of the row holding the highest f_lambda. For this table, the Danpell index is 4316.54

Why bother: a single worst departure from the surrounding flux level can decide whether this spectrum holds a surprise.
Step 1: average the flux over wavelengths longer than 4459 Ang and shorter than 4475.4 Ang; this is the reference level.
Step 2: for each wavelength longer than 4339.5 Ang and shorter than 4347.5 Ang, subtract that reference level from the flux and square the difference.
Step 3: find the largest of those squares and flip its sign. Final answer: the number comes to -61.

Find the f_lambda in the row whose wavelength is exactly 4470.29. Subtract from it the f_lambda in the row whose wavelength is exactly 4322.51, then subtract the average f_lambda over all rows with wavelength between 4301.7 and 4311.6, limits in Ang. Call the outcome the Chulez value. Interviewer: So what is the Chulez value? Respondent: -13.6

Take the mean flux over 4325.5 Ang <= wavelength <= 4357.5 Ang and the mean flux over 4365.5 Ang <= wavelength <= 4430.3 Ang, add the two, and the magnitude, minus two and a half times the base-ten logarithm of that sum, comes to -3.995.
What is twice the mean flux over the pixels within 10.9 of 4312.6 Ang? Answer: 38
